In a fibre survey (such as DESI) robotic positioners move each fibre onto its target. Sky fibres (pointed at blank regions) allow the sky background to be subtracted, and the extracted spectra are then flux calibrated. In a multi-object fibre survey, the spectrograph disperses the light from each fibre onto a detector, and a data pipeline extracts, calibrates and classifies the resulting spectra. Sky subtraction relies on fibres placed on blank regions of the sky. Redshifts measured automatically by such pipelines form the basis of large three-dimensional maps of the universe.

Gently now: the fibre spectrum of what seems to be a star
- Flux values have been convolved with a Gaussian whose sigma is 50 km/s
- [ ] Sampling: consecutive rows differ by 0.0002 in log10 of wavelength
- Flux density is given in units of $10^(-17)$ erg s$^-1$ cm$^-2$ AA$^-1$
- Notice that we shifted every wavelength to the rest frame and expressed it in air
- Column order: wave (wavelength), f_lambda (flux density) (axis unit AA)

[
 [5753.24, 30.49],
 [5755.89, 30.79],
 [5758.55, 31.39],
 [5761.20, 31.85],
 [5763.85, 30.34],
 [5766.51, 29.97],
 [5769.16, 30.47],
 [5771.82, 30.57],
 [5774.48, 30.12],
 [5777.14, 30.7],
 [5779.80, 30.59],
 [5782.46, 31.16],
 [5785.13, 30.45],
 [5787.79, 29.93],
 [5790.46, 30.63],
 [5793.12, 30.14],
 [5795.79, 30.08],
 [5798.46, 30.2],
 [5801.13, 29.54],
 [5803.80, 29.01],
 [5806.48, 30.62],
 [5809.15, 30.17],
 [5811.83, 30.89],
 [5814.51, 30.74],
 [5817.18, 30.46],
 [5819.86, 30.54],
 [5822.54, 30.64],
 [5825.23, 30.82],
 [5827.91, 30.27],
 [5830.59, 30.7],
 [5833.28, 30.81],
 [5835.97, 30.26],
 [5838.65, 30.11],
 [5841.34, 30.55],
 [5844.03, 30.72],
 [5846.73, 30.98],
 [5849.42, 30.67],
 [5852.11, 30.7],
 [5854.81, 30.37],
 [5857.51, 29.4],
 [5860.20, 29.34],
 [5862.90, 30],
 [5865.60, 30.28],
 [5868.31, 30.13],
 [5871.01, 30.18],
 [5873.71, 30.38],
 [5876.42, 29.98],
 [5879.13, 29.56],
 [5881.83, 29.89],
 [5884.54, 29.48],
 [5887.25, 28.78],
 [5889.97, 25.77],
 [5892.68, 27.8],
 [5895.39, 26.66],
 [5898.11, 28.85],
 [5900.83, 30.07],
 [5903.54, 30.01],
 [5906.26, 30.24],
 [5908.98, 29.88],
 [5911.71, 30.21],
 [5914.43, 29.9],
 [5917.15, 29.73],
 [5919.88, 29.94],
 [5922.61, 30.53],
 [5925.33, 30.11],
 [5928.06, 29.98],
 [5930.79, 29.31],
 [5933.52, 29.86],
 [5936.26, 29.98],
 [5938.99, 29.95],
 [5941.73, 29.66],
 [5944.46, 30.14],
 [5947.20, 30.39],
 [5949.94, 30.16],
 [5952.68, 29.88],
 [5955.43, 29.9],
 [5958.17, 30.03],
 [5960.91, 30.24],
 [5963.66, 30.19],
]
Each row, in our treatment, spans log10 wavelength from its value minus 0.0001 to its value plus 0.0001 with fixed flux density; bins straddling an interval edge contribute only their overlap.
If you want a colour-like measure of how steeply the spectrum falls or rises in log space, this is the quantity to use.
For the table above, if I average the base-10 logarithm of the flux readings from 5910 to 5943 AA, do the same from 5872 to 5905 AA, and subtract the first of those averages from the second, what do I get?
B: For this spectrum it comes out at -0.015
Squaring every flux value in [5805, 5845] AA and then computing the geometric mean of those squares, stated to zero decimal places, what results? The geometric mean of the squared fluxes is 933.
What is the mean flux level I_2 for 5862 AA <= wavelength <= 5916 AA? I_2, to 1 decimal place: 29.4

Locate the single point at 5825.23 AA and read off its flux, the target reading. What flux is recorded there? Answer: 30.82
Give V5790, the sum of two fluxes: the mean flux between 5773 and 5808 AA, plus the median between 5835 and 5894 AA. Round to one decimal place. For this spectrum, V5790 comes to 60.4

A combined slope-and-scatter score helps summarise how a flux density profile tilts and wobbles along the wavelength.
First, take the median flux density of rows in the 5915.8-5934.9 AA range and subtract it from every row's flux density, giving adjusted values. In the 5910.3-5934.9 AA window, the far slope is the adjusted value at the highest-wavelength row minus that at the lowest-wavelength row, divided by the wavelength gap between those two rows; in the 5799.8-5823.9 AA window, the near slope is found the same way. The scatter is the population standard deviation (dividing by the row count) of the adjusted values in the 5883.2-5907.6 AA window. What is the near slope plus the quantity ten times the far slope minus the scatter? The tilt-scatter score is -1.6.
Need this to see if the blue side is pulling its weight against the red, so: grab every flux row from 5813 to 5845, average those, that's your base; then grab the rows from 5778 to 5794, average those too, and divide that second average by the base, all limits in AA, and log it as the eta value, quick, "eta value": 1.00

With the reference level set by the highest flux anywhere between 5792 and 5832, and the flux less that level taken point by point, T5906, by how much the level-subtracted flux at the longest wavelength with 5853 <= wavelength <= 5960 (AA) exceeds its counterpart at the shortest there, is -0.3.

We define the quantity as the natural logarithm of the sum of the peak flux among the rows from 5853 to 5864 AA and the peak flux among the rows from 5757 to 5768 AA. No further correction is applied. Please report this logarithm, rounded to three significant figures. 4.13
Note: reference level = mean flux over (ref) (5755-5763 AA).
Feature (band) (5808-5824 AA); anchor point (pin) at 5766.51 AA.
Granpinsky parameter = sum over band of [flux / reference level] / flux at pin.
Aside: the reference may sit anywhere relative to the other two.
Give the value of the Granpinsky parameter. 0.20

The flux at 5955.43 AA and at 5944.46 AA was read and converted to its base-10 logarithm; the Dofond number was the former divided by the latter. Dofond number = 0.998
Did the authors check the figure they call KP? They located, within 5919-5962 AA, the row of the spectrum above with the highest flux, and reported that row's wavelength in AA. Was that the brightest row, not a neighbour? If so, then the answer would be 5922.61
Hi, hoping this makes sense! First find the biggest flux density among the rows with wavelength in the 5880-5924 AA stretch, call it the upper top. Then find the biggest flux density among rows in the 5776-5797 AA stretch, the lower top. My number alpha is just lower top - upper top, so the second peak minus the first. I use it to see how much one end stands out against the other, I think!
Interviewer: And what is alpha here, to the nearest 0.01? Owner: 0.63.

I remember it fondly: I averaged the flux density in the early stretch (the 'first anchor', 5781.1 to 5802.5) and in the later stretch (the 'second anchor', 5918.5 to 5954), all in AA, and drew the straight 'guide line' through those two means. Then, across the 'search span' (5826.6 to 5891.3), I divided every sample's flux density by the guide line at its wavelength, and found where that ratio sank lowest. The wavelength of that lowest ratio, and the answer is 5889.97 AA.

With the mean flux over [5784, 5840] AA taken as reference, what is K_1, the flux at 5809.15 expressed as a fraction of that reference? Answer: 0.99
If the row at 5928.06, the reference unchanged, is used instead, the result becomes 0.99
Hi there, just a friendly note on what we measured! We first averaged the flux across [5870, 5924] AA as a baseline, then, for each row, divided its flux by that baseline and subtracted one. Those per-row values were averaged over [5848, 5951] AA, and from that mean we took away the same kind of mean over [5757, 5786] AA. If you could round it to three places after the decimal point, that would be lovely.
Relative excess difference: -0.034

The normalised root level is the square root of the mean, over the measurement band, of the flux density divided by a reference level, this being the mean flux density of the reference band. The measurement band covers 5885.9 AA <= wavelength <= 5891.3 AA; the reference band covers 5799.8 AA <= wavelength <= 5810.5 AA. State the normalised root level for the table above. 0.956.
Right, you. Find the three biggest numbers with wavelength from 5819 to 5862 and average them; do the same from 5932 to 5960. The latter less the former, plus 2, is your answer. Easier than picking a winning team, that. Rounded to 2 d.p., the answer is 1.36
